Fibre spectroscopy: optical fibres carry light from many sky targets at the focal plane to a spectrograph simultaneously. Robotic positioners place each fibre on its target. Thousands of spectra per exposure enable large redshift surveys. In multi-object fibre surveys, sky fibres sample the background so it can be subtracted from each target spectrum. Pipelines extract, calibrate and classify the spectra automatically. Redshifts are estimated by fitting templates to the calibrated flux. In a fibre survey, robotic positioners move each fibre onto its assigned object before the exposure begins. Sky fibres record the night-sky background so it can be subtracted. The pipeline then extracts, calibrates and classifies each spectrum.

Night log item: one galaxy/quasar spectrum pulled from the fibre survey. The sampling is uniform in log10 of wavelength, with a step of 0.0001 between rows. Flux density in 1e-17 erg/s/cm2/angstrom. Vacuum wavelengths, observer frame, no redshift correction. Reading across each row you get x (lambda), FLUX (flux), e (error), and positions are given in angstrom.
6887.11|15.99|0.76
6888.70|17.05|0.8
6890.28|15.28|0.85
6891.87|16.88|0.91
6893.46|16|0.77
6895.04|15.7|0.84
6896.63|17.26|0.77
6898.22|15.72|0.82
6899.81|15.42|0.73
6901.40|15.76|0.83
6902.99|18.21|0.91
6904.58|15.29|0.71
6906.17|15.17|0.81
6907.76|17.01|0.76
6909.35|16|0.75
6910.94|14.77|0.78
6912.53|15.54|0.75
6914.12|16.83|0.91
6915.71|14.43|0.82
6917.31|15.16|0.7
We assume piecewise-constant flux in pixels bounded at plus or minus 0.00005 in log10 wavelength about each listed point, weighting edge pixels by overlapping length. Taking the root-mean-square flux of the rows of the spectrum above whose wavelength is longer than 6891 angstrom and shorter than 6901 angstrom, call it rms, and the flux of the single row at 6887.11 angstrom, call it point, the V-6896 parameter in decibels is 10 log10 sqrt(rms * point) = 12.1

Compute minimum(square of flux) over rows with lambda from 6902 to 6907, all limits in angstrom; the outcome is 230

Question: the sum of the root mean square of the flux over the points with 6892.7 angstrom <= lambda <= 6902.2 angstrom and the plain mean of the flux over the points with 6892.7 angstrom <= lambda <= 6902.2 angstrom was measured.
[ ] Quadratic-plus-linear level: 32.0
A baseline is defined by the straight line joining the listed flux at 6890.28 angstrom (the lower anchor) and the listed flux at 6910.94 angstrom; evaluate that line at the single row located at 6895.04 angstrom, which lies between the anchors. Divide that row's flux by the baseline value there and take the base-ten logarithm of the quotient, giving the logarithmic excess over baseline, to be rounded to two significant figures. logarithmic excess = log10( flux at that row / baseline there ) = 0.015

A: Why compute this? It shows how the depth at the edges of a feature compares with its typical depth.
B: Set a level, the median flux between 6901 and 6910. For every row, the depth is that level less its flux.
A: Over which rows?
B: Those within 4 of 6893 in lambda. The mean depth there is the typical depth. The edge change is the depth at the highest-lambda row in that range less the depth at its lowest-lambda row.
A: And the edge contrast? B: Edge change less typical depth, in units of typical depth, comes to 4.8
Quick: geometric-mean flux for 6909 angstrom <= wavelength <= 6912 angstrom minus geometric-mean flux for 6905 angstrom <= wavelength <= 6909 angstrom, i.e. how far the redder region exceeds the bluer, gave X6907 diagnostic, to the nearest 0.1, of -0.7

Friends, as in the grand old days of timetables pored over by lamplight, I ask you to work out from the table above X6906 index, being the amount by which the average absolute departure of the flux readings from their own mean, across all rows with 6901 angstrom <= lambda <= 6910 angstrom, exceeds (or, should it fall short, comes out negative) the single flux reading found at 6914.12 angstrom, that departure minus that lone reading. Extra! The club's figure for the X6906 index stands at -15.9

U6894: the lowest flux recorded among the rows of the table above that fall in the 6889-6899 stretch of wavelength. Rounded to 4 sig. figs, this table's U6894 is 15.28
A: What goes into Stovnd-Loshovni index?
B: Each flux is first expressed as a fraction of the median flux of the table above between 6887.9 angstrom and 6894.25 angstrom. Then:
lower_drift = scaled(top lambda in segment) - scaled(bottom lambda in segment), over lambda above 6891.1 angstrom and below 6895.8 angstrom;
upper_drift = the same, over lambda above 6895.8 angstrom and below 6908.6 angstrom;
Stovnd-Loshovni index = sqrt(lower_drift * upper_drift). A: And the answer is 0.033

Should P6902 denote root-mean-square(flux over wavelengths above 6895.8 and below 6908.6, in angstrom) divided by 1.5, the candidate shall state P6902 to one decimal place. 10.8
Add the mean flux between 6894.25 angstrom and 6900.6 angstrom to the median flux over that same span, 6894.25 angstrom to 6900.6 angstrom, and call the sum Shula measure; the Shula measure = 31.7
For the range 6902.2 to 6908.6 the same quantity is 32.6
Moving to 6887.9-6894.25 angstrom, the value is 32.7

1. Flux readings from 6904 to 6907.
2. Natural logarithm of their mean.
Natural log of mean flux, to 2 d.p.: 2.72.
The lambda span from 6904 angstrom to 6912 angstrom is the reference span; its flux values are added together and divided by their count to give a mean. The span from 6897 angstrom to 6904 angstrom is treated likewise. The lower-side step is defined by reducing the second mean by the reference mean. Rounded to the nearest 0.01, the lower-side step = 0.63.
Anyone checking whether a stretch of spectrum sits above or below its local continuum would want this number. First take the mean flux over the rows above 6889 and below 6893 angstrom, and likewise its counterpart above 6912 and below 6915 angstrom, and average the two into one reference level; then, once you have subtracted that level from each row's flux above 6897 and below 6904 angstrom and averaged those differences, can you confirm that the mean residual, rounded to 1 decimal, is 0.1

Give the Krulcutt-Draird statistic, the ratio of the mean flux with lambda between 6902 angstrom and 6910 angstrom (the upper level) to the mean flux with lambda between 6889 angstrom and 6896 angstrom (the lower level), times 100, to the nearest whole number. 102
